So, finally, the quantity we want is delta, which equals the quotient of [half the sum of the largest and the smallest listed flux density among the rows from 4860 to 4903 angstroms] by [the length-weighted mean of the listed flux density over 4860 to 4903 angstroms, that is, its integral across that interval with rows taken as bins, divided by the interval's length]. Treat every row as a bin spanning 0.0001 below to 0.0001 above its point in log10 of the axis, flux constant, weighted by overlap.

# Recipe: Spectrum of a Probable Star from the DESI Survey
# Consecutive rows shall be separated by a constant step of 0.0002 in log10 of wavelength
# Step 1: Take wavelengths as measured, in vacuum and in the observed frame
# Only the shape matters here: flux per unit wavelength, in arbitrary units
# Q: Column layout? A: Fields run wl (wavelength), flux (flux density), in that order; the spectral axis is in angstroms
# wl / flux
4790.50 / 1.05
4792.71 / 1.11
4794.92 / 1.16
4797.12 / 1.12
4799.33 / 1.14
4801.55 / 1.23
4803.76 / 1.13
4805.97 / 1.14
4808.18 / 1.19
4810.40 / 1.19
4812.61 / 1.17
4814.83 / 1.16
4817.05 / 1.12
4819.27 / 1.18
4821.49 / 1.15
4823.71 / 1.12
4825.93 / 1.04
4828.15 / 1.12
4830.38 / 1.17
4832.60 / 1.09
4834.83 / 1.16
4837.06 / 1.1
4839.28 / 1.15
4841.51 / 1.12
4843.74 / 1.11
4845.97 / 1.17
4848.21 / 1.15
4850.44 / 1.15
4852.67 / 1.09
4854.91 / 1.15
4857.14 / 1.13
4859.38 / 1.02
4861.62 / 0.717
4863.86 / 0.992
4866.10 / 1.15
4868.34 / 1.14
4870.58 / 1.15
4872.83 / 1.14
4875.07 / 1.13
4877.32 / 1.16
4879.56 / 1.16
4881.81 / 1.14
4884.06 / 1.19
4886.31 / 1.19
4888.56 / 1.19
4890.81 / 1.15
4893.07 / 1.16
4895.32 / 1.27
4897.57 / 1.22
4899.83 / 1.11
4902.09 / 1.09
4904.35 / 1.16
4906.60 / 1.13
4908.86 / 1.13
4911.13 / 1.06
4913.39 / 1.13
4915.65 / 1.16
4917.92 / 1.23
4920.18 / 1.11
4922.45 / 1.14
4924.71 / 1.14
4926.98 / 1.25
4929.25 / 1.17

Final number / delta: 0.88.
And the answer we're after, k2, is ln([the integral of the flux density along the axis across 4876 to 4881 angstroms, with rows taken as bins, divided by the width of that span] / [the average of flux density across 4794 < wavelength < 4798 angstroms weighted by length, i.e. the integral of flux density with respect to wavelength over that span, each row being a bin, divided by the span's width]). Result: 0.01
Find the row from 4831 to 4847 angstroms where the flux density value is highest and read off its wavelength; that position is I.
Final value 4845.97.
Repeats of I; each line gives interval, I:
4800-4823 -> 4801.55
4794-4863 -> 4801.55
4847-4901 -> 4895.32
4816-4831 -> 4819.27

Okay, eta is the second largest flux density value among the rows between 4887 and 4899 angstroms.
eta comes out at 1.22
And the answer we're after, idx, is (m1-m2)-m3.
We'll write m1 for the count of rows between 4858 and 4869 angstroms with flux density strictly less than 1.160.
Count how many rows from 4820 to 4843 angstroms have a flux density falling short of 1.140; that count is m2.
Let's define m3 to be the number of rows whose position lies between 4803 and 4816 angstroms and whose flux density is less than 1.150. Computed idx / -3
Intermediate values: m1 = 5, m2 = 6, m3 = 2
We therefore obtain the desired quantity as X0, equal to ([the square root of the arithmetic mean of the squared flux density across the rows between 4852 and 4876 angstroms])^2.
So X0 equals 1.17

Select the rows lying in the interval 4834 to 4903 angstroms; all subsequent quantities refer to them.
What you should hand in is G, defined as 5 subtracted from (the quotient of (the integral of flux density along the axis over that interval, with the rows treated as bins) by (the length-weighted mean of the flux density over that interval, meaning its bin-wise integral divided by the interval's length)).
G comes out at 64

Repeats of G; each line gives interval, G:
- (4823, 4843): 15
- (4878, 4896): 13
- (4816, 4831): 10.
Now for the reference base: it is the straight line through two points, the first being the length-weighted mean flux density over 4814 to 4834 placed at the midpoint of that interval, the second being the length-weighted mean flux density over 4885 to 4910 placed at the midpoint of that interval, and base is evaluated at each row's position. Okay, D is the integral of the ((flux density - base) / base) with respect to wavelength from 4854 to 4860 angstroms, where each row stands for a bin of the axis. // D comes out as -0.20 angstroms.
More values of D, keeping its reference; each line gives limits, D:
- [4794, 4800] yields 0.13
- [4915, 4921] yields -0.02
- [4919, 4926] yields -0.25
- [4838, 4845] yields -0.06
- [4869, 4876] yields -0.07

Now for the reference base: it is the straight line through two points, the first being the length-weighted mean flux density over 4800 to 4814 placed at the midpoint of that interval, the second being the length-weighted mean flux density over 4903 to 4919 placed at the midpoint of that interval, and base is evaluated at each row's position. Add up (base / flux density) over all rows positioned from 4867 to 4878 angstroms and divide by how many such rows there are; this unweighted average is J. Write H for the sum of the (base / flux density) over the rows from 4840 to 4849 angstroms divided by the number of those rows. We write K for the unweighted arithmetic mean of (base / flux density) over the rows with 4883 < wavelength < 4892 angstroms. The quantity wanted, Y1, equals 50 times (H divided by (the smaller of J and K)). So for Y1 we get 52.5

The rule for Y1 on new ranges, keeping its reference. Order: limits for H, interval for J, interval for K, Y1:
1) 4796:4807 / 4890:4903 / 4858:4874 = 51.8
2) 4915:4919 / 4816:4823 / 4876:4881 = 48.1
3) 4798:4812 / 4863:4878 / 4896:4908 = 50.0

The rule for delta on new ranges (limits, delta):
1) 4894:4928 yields 1.01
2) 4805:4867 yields 0.86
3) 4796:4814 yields 1.01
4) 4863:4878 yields 0.96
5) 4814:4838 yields 0.98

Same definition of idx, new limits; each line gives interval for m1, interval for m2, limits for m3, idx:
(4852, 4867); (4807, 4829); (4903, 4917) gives -1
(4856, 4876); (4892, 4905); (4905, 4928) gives 0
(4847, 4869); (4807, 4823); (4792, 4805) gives 5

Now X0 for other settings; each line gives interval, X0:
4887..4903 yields 1.37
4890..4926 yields 1.32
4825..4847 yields 1.26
